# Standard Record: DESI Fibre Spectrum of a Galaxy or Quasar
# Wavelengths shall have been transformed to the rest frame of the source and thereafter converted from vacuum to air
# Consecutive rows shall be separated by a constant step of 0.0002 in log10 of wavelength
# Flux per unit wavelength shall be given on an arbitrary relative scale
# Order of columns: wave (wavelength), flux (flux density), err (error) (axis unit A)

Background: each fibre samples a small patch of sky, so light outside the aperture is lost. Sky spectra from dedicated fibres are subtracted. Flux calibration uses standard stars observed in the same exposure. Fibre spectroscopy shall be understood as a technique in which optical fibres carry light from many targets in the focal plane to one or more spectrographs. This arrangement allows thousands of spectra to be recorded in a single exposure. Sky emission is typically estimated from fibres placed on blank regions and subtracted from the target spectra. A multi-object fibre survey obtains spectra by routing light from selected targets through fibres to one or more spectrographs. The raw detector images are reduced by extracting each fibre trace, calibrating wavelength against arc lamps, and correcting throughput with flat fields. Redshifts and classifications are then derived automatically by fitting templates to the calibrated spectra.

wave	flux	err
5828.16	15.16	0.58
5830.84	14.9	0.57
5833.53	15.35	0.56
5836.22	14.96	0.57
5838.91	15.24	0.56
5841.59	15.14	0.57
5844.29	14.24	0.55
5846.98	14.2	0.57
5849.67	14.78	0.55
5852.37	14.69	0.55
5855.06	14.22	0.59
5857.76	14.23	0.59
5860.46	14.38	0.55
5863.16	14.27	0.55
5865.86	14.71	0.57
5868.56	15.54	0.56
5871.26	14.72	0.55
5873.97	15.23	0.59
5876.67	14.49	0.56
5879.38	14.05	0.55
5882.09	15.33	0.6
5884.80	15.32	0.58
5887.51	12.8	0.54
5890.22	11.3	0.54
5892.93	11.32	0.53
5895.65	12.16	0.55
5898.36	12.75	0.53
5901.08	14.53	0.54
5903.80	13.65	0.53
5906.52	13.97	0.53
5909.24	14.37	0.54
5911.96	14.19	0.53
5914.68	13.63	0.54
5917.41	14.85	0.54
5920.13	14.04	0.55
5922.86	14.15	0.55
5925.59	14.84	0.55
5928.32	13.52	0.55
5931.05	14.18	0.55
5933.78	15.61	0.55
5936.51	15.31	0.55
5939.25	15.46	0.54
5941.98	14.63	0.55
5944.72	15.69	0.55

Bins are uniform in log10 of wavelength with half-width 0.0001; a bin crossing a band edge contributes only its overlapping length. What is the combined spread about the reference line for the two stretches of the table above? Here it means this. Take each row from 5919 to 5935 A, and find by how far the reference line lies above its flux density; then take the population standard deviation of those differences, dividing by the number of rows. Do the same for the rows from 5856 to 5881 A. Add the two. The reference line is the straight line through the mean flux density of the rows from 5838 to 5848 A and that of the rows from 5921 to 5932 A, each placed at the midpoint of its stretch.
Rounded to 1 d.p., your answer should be 1.2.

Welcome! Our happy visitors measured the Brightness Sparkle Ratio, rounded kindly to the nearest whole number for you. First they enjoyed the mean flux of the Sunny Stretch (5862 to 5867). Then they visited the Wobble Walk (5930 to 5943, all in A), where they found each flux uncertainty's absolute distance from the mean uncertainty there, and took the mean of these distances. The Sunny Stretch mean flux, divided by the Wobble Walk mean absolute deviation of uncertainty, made 4528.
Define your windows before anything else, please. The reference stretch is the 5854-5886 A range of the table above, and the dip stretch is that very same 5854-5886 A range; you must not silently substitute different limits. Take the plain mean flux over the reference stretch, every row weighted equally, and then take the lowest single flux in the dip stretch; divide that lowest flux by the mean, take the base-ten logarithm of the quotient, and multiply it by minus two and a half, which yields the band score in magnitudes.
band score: 0.050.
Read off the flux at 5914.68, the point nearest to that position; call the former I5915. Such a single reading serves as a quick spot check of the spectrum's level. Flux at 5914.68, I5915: 13.63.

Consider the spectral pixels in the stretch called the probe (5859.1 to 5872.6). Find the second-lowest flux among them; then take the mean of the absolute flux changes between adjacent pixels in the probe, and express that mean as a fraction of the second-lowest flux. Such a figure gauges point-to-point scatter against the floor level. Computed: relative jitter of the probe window 0.038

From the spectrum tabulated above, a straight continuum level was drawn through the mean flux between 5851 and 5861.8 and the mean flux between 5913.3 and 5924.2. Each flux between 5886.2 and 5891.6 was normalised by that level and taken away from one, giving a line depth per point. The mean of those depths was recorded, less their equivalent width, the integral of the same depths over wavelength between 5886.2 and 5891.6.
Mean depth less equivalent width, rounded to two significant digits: -0.69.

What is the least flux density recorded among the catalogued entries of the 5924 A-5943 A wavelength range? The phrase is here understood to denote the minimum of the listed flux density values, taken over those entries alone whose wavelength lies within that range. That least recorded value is 13.52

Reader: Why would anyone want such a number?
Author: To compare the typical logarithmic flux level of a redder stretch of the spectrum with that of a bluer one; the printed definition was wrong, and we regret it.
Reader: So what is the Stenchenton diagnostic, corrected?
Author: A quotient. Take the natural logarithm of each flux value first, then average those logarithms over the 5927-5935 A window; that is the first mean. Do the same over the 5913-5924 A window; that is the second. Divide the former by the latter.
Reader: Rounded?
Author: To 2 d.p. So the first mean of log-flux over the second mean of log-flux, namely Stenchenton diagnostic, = 1.01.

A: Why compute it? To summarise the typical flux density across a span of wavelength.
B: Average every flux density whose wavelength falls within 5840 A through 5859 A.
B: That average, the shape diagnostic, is 14.5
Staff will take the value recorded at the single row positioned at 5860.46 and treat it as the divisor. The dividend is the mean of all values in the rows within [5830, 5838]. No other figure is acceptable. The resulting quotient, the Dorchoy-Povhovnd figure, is 1.05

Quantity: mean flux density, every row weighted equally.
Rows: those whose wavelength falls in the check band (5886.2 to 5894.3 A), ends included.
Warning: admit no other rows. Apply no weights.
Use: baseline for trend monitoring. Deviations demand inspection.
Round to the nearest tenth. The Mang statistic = 11.8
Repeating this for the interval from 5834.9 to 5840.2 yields 15.1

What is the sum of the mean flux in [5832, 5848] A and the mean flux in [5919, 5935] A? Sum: 29.2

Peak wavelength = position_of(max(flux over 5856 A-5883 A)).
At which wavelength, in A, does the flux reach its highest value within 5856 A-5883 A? 5868.56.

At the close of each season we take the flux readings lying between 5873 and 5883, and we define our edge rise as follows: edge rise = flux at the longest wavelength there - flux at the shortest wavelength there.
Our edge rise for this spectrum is 0.10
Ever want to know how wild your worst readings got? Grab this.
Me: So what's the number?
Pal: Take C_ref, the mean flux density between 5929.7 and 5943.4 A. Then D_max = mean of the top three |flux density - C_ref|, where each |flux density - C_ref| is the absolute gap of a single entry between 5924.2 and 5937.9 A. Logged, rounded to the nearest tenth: 1.0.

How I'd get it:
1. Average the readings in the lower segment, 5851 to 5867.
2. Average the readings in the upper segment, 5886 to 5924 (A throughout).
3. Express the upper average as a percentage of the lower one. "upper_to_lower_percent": 93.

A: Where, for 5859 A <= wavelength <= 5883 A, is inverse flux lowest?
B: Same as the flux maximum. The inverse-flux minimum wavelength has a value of 5868.56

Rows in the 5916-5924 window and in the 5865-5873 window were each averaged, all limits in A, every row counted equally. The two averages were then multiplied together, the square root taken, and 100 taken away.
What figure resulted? -85.3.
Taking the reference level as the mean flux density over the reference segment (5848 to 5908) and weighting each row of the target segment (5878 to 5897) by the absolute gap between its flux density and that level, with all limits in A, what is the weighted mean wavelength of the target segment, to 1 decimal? 5889.9 A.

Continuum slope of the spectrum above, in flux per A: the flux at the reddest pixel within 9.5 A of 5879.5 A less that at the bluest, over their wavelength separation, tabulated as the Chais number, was -0.12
